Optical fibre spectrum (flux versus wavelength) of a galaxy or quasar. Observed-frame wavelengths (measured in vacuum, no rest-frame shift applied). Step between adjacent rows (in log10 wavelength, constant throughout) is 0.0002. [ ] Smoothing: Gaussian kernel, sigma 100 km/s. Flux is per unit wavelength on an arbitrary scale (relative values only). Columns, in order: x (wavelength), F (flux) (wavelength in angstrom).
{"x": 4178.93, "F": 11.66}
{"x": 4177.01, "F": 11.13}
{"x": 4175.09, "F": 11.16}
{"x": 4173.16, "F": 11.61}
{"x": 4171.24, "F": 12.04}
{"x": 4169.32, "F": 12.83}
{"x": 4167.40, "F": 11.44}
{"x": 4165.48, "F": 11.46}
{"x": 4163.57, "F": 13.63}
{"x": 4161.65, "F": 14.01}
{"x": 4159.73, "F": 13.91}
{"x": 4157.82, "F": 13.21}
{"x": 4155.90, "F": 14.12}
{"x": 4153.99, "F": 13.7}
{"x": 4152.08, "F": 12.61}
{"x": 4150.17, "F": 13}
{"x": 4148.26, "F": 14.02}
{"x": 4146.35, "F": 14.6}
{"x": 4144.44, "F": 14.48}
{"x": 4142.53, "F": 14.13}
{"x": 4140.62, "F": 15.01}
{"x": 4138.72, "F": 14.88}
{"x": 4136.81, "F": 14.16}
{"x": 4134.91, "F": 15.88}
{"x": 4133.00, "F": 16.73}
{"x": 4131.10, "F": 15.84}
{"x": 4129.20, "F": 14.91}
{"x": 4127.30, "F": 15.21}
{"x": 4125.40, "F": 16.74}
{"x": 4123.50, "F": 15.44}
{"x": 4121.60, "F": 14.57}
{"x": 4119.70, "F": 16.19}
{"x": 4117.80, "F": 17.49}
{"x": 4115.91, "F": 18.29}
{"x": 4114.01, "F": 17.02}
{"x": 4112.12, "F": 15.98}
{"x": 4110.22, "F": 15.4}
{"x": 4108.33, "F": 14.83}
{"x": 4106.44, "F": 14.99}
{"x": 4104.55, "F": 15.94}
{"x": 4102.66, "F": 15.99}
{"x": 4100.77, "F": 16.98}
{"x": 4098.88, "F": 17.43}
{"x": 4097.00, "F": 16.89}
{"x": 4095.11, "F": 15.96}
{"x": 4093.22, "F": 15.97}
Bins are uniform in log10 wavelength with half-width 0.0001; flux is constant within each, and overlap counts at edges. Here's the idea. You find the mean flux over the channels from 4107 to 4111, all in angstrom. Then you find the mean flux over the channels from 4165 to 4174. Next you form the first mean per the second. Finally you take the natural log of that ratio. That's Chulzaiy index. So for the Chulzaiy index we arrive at 0.24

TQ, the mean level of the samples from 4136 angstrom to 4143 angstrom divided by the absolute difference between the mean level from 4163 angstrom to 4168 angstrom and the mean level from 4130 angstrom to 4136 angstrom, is 3.7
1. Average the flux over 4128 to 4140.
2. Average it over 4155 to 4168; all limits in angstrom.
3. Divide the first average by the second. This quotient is 1.17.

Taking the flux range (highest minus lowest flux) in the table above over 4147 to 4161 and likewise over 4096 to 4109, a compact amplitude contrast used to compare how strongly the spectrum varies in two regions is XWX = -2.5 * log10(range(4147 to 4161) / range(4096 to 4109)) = 0.6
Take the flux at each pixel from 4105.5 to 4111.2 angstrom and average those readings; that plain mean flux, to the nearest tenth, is 15.1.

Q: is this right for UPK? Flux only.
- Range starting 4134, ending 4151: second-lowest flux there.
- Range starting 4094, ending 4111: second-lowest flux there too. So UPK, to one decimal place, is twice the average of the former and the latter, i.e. 29.0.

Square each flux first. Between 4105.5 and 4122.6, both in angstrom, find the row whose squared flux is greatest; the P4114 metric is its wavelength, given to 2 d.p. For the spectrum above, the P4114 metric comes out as 4115.91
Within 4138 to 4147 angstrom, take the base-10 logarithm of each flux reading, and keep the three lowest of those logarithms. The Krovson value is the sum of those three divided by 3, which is 1.16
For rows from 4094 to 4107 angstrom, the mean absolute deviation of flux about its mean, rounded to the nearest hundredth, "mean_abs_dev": 0.68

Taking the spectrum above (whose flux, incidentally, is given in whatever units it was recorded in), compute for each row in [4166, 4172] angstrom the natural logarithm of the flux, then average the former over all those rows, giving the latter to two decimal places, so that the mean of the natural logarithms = 2.49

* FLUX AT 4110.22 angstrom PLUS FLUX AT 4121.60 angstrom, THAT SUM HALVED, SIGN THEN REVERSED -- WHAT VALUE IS -15.0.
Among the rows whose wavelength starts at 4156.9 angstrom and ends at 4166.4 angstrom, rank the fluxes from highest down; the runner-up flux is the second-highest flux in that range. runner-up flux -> 13.91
